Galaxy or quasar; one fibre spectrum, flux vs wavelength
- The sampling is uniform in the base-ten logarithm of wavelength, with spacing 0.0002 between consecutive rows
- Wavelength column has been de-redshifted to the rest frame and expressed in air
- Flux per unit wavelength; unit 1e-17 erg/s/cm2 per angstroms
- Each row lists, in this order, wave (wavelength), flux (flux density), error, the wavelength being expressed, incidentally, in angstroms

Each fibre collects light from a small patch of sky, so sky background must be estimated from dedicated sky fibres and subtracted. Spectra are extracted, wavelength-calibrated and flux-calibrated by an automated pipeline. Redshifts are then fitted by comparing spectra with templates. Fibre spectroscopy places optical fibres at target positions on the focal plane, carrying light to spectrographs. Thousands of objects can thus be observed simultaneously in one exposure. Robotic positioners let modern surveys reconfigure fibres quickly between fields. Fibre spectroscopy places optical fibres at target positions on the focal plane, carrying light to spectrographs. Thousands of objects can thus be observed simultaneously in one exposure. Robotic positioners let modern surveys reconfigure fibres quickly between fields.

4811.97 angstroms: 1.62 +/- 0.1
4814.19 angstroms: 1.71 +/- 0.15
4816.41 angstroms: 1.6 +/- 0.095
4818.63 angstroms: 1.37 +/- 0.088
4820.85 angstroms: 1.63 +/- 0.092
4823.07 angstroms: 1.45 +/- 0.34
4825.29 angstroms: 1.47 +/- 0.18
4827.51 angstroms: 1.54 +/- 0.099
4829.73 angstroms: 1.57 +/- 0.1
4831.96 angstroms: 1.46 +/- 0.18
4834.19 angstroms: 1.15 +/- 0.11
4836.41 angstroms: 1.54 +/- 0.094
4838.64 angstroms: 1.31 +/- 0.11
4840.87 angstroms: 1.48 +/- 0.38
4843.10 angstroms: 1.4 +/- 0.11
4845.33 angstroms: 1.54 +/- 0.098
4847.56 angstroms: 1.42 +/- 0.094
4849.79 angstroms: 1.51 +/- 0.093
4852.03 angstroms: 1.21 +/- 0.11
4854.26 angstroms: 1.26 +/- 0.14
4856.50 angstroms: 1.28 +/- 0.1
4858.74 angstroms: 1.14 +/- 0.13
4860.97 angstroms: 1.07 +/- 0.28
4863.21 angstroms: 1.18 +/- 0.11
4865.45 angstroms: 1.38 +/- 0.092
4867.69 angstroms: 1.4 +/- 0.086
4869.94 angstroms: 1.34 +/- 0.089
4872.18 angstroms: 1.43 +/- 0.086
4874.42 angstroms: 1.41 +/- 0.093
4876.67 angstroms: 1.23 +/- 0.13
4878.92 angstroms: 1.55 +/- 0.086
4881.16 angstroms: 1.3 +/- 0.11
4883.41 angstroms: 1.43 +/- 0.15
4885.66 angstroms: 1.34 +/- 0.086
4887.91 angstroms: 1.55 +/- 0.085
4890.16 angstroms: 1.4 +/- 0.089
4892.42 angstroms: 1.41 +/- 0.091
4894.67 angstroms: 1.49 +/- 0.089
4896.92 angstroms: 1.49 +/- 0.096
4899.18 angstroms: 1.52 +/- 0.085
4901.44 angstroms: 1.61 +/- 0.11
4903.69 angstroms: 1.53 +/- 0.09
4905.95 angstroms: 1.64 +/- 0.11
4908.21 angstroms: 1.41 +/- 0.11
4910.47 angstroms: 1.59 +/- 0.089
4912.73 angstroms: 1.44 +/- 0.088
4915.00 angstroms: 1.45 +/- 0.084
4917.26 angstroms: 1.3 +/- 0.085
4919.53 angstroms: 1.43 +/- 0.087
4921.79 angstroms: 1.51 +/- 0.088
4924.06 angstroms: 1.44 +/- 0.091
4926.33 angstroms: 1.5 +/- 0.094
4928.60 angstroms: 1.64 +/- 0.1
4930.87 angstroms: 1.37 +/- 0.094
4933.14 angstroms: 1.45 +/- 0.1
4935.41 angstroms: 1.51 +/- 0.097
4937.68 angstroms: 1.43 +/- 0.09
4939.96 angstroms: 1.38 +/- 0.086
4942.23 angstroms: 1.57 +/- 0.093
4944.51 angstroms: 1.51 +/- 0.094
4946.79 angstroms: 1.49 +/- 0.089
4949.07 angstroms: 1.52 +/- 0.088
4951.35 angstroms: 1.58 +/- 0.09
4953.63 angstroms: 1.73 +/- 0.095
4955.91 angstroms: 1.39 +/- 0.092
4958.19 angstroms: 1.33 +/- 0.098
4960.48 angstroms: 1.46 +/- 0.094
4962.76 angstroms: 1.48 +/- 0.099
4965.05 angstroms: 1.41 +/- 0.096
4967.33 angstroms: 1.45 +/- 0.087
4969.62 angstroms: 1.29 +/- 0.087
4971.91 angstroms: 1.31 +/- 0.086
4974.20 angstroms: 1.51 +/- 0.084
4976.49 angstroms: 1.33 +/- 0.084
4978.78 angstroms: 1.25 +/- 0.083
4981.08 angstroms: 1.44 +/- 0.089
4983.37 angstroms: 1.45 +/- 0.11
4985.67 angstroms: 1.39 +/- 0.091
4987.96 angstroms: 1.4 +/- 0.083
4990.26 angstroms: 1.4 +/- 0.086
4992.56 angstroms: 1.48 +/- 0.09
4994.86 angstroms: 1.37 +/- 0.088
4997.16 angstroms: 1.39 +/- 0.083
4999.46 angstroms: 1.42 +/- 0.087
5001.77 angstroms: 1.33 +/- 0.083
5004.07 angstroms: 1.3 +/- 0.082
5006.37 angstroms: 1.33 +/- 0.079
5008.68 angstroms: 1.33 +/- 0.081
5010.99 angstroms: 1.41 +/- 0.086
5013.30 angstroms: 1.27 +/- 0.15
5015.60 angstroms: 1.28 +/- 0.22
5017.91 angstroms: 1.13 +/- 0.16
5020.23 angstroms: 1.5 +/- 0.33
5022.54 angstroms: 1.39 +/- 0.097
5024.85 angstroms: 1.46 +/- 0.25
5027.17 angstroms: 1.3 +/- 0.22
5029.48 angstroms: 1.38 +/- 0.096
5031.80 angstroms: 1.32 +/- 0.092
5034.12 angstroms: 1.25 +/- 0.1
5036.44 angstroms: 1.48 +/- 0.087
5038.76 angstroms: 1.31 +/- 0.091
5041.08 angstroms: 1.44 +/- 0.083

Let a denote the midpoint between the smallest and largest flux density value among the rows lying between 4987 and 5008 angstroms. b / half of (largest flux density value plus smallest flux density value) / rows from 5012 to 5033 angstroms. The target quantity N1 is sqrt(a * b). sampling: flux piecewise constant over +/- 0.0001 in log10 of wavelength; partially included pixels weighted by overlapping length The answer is 1.35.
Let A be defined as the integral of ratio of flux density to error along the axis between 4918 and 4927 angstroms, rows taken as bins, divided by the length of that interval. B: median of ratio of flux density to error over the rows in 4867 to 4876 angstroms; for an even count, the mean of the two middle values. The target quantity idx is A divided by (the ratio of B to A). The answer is 17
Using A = 16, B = 15.7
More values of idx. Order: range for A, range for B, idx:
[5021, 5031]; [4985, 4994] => 6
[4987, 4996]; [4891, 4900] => 16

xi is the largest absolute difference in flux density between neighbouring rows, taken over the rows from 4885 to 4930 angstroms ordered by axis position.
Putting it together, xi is 0.23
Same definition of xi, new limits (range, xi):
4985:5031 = 0.37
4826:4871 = 0.39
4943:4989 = 0.34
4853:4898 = 0.32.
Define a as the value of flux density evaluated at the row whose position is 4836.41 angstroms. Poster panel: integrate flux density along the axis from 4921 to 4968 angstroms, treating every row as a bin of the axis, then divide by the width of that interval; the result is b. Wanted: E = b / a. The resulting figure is 0.96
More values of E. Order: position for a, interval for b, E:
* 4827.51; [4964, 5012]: 0.90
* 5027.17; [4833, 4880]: 1.03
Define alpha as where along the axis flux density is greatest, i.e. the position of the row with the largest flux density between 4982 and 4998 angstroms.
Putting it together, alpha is 4992.56 angstroms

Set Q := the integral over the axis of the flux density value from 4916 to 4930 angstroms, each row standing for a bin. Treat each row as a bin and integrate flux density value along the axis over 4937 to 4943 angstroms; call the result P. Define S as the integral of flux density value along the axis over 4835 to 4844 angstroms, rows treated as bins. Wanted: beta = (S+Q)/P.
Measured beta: 3.8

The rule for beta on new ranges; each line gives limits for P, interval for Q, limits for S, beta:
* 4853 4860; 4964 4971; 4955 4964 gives 2.6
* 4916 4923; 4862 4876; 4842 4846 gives 2.5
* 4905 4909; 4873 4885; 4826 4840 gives 6.0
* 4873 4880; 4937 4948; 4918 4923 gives 2.4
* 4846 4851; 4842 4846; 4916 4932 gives 4.0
